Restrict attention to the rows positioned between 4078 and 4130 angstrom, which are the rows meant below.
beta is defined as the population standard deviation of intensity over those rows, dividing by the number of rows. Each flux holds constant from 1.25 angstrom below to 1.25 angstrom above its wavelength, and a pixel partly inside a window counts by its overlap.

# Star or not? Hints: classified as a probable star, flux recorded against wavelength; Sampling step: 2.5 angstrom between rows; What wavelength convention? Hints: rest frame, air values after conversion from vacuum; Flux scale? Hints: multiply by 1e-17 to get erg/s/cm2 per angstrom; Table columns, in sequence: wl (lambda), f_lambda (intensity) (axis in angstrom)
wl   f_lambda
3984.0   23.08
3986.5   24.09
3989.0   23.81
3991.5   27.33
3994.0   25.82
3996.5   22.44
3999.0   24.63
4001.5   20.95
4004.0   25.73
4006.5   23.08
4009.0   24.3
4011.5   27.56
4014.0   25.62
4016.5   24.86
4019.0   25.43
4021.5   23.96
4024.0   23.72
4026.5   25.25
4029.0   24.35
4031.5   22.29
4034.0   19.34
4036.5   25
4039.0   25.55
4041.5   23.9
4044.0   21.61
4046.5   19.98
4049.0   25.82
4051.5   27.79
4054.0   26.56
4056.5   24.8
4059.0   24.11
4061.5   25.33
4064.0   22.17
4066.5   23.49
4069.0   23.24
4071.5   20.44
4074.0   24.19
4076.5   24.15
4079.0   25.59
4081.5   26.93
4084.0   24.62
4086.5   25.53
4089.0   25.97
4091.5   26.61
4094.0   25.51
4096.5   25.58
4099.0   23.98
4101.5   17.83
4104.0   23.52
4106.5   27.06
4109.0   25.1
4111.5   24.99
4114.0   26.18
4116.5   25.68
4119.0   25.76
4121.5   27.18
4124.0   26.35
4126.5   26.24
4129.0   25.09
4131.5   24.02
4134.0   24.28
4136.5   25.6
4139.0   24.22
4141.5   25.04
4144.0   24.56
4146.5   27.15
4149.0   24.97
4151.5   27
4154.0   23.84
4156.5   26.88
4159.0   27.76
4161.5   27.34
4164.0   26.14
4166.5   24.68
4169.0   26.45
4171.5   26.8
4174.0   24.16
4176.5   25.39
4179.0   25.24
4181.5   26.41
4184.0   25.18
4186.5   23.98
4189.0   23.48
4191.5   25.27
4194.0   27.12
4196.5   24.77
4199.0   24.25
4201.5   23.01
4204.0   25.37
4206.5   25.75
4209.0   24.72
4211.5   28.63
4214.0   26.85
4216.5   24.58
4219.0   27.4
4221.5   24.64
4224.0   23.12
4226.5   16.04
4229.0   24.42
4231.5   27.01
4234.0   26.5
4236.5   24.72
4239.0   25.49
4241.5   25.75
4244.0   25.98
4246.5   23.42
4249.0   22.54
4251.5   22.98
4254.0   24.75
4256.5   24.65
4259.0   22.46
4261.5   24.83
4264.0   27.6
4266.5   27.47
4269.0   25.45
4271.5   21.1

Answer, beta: 1.9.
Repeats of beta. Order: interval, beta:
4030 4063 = 2.4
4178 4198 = 1.1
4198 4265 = 2.3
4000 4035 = 2.0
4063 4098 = 1.7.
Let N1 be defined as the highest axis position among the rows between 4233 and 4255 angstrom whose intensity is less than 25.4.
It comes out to 4254.0 angstrom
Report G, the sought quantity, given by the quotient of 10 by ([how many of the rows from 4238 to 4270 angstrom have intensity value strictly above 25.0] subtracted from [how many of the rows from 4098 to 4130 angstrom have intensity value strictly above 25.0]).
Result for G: 3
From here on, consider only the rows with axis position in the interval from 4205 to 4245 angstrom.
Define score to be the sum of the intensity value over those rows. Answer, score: 402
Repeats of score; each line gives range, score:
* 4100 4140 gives 399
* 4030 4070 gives 381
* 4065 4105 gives 387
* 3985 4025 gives 393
